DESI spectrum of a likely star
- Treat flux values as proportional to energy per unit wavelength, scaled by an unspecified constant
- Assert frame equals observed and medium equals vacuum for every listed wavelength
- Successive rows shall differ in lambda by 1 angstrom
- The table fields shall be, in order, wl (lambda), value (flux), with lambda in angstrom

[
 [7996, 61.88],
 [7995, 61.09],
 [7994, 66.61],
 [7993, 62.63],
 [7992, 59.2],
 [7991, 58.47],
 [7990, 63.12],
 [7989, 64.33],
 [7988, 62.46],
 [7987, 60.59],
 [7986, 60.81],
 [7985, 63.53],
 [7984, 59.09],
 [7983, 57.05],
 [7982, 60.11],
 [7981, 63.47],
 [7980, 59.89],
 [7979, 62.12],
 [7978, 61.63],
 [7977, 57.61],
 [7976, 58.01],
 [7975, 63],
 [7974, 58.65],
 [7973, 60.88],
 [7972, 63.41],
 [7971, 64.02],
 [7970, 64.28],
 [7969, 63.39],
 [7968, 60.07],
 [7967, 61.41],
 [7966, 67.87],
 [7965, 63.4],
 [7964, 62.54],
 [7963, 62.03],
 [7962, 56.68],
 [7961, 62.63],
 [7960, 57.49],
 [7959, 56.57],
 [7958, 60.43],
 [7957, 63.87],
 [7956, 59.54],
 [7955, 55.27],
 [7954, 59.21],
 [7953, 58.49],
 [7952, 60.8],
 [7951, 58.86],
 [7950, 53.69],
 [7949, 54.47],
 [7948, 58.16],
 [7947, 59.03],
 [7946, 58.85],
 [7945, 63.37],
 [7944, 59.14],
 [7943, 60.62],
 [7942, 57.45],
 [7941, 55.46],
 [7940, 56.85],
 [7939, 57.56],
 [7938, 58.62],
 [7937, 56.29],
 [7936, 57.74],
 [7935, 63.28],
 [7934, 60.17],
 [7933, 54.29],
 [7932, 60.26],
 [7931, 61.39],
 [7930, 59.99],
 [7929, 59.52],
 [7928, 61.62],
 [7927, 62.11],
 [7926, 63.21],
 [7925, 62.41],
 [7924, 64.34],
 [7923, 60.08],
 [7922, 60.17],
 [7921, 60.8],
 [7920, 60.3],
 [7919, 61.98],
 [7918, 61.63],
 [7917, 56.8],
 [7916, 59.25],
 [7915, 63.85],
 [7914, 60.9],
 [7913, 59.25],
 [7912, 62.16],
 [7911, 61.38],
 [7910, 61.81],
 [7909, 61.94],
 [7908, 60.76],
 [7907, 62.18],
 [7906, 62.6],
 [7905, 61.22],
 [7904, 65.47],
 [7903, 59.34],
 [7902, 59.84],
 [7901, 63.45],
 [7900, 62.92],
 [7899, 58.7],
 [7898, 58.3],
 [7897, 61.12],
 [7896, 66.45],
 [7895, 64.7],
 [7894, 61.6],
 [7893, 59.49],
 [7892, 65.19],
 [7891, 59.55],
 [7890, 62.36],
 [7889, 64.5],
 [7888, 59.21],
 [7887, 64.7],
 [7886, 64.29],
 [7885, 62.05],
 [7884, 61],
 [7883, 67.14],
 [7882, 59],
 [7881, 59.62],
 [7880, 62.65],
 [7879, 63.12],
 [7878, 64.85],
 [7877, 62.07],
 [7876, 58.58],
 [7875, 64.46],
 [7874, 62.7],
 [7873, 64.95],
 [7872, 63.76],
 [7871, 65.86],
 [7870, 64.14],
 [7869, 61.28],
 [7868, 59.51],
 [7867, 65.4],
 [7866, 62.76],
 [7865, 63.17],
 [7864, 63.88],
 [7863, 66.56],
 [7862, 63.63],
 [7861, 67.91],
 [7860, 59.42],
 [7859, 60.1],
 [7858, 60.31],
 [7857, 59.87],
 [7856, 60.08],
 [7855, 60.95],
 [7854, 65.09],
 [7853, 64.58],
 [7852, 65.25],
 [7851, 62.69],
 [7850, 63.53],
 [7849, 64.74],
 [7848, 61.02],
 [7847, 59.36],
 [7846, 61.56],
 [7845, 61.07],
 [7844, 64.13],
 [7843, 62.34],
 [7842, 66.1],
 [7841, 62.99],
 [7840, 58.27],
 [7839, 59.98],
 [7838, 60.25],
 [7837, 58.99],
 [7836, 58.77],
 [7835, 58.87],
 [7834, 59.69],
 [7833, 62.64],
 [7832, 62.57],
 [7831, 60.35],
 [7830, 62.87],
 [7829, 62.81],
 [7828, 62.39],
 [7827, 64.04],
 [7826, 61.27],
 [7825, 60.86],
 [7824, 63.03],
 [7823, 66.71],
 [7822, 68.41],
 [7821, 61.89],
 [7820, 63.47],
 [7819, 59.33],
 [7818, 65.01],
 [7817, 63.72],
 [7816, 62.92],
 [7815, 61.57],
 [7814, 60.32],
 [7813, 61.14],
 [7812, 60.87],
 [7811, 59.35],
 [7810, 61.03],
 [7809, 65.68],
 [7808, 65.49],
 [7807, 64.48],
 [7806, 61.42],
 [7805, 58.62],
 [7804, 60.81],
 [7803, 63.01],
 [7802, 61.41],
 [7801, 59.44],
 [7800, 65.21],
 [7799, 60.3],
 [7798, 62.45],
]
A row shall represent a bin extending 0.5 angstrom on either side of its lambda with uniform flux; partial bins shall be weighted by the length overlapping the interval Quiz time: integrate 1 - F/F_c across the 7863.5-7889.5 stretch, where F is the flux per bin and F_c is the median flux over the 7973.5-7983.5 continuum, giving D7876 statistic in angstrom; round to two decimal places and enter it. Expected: -1.24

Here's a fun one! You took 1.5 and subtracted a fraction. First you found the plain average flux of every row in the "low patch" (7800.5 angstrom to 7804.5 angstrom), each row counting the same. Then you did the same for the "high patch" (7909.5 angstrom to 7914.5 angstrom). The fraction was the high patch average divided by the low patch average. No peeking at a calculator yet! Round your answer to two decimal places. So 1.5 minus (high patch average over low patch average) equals 0.50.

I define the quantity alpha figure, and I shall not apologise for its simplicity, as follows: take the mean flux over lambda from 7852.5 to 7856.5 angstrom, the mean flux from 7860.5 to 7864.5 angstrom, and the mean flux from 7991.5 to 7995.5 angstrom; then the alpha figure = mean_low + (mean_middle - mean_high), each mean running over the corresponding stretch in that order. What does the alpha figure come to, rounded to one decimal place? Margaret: 65.8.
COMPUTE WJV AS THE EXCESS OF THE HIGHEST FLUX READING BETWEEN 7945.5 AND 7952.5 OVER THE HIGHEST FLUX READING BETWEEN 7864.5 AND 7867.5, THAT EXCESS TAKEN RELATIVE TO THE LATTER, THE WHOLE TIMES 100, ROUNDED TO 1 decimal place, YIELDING -7.0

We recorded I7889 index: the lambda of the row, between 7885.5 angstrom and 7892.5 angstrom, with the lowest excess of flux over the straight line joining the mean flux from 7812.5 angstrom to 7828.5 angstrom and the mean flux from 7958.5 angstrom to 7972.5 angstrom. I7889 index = 7888 angstrom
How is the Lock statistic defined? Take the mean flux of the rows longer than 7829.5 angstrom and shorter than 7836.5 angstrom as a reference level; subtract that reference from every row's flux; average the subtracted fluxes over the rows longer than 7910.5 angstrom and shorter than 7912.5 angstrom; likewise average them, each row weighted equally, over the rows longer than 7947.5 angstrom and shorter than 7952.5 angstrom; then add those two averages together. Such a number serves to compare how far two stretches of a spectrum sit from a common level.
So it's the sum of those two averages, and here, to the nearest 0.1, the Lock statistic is -2.7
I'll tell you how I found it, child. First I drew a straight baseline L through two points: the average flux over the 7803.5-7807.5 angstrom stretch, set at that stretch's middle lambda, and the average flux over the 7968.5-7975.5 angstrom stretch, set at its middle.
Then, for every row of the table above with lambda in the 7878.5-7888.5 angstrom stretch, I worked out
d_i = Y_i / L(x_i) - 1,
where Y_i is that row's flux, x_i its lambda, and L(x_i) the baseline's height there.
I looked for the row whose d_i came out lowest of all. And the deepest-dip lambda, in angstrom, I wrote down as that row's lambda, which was 7882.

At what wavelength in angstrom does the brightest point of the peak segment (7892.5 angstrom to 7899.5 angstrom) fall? 7896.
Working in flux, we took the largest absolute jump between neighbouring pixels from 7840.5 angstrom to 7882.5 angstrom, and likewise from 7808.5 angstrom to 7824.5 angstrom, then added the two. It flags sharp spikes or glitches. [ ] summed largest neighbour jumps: 15.0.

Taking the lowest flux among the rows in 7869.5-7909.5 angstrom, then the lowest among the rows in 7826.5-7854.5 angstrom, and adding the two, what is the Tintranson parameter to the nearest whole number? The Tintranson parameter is 117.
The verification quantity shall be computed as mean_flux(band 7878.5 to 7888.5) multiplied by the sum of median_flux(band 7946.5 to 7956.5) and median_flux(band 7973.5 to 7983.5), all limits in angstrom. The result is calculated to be 7391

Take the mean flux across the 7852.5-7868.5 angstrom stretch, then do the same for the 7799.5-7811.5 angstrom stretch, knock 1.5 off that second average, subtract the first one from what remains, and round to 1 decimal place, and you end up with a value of -2.0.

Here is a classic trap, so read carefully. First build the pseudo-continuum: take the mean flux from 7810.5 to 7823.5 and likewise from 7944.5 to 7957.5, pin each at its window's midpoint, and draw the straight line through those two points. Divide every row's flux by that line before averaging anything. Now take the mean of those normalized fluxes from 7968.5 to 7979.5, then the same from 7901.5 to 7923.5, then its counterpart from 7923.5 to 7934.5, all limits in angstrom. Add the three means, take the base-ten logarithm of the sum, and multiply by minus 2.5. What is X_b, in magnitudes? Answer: -1.230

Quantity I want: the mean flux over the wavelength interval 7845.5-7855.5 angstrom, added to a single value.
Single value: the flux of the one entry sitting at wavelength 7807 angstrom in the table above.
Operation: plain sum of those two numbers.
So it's 127.4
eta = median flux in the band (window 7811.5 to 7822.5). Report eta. 62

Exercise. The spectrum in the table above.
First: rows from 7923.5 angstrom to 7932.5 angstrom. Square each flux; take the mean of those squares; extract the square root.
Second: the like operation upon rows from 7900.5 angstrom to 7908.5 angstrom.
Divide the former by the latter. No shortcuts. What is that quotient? 1.00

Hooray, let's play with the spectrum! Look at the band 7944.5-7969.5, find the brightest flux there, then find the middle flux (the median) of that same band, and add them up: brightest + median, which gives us 127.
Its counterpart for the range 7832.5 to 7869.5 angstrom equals 129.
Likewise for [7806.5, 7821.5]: 128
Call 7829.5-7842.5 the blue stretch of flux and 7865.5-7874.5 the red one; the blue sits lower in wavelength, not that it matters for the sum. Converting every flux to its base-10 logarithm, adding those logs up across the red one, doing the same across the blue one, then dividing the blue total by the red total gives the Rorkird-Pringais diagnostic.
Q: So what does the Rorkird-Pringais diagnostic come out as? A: 1.4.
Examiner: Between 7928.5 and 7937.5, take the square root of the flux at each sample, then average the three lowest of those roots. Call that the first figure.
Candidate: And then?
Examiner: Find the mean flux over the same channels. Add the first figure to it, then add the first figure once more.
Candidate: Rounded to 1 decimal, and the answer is 74.2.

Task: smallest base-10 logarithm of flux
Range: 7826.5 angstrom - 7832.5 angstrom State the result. 1.78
